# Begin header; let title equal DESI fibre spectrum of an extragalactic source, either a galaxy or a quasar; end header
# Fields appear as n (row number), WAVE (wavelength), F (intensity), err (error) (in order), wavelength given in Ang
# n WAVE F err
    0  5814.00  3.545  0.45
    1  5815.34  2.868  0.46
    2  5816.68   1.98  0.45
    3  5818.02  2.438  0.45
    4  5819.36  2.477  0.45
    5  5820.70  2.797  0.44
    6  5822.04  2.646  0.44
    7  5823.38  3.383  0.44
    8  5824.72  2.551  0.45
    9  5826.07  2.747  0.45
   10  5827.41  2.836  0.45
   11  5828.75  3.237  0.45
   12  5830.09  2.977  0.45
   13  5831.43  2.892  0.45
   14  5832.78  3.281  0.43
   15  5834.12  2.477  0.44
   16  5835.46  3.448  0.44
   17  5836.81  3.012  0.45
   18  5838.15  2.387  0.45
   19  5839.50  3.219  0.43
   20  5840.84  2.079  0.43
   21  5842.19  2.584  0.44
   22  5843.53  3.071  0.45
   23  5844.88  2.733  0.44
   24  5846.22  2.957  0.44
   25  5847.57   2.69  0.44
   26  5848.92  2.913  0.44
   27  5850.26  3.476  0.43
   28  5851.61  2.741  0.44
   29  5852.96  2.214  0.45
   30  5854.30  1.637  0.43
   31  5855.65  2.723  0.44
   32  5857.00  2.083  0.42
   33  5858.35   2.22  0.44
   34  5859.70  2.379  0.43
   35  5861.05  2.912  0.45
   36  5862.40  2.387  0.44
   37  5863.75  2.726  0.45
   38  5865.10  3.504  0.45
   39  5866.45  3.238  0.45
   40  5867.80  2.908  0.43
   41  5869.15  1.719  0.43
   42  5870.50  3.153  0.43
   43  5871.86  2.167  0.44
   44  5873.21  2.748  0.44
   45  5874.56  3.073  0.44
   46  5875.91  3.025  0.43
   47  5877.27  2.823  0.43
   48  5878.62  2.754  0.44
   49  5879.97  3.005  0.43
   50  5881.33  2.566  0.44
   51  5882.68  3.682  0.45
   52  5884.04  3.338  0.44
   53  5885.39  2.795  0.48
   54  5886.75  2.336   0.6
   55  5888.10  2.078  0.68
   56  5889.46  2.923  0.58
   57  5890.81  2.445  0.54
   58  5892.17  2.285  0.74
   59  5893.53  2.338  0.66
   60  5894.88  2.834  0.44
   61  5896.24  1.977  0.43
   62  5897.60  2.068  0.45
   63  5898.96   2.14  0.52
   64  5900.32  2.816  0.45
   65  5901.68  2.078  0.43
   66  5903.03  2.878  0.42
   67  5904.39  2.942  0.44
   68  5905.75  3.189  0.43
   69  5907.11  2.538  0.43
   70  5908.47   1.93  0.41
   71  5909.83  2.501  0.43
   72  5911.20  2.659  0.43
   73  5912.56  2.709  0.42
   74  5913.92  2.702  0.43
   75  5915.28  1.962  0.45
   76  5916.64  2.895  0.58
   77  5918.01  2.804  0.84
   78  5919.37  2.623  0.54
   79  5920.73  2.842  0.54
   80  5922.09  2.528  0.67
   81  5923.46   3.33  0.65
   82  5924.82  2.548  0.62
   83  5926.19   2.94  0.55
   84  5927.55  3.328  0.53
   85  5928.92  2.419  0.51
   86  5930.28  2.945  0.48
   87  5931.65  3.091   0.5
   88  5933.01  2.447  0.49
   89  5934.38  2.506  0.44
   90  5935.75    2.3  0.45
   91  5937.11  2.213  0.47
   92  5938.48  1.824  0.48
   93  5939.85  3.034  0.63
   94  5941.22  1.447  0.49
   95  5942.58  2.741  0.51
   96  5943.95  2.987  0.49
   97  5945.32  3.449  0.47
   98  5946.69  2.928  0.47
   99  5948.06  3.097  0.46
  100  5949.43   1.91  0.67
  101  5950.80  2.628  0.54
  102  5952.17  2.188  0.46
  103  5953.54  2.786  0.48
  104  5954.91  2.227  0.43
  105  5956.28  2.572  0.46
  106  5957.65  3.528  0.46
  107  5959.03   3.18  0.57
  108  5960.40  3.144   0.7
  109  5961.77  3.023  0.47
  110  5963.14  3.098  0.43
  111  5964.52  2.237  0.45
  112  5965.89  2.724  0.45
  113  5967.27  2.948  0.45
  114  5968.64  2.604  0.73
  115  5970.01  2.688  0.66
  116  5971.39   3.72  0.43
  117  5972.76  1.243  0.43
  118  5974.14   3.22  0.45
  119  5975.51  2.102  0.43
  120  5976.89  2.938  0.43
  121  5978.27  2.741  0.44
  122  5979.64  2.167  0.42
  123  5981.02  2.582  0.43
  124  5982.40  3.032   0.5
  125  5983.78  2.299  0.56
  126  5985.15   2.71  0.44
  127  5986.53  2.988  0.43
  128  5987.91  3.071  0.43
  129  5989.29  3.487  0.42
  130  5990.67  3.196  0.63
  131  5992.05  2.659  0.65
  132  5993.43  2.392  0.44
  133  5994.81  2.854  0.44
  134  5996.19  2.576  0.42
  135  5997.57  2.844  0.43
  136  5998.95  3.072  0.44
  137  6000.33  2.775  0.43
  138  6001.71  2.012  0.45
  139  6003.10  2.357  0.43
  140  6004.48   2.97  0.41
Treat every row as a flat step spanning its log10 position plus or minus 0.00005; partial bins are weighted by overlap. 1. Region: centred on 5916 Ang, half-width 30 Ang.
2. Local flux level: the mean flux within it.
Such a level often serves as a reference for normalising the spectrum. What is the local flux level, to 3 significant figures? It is 2.58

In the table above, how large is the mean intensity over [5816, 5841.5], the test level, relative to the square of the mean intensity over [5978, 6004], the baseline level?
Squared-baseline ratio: 0.374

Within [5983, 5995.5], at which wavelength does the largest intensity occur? 5989.29 Ang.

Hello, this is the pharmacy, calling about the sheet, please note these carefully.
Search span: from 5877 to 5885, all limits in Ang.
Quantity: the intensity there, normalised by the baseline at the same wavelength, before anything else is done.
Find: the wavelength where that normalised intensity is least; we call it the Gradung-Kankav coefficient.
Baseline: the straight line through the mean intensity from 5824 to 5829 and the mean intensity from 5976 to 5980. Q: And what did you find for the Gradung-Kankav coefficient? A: 5881.33 Ang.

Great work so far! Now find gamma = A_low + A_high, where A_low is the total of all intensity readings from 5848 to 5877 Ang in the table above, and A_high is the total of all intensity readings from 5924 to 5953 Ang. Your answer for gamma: 111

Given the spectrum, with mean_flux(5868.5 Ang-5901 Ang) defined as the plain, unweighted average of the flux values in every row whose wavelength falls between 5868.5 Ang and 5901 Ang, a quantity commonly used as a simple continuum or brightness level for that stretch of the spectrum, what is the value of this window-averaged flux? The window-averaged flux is 2.63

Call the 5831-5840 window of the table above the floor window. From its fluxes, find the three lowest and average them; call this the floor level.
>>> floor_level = 2.59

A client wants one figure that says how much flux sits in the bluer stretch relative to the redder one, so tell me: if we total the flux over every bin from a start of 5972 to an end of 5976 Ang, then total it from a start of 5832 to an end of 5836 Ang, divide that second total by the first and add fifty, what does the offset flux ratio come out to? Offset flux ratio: 51.4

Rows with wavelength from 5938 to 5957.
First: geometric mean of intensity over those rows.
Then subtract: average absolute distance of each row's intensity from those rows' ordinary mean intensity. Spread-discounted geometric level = 2.04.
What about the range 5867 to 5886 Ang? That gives 2.47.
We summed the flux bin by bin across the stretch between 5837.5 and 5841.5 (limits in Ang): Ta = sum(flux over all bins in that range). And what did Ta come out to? 7.7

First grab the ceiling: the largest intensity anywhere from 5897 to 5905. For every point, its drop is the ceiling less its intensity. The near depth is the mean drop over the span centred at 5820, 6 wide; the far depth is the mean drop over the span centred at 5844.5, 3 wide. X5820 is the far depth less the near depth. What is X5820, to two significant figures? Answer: -0.31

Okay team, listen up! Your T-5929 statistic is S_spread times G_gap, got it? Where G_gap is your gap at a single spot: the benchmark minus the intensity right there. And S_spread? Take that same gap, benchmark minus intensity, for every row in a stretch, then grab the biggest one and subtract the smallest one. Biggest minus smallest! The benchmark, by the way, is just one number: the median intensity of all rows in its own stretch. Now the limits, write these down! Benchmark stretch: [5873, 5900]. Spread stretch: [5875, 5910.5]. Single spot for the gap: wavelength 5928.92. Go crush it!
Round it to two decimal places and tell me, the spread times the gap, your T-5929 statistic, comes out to 0.58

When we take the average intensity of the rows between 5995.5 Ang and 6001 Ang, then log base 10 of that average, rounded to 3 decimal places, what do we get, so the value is 0.450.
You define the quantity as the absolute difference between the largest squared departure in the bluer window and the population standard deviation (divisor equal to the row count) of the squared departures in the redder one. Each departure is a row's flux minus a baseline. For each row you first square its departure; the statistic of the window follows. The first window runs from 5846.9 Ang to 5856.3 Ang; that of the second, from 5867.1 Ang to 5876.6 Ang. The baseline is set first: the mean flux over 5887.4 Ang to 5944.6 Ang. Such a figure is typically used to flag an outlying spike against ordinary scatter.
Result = 0.66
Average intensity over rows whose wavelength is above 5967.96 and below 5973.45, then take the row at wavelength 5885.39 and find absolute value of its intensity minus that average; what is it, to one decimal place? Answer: 0.2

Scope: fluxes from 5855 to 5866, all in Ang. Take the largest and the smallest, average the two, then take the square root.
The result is 1.67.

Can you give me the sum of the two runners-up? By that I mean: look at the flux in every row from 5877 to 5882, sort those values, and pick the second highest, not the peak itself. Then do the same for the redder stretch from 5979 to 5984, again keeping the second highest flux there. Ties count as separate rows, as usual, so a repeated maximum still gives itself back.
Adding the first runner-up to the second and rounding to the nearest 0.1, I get 5.4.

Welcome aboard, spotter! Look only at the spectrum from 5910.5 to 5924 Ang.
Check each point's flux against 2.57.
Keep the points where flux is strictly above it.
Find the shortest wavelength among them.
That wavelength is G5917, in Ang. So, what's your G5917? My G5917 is 5911.20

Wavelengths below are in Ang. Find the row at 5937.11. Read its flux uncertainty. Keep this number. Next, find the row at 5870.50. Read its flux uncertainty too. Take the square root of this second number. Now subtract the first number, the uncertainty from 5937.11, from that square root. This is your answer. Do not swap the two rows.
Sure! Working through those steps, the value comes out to 0.19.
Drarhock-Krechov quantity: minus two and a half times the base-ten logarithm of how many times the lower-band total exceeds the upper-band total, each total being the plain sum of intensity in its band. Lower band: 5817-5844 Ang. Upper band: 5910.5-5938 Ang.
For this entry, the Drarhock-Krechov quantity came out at -0.05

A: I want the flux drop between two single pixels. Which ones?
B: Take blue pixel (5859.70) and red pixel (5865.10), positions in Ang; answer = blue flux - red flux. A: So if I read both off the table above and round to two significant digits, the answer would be -1.1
